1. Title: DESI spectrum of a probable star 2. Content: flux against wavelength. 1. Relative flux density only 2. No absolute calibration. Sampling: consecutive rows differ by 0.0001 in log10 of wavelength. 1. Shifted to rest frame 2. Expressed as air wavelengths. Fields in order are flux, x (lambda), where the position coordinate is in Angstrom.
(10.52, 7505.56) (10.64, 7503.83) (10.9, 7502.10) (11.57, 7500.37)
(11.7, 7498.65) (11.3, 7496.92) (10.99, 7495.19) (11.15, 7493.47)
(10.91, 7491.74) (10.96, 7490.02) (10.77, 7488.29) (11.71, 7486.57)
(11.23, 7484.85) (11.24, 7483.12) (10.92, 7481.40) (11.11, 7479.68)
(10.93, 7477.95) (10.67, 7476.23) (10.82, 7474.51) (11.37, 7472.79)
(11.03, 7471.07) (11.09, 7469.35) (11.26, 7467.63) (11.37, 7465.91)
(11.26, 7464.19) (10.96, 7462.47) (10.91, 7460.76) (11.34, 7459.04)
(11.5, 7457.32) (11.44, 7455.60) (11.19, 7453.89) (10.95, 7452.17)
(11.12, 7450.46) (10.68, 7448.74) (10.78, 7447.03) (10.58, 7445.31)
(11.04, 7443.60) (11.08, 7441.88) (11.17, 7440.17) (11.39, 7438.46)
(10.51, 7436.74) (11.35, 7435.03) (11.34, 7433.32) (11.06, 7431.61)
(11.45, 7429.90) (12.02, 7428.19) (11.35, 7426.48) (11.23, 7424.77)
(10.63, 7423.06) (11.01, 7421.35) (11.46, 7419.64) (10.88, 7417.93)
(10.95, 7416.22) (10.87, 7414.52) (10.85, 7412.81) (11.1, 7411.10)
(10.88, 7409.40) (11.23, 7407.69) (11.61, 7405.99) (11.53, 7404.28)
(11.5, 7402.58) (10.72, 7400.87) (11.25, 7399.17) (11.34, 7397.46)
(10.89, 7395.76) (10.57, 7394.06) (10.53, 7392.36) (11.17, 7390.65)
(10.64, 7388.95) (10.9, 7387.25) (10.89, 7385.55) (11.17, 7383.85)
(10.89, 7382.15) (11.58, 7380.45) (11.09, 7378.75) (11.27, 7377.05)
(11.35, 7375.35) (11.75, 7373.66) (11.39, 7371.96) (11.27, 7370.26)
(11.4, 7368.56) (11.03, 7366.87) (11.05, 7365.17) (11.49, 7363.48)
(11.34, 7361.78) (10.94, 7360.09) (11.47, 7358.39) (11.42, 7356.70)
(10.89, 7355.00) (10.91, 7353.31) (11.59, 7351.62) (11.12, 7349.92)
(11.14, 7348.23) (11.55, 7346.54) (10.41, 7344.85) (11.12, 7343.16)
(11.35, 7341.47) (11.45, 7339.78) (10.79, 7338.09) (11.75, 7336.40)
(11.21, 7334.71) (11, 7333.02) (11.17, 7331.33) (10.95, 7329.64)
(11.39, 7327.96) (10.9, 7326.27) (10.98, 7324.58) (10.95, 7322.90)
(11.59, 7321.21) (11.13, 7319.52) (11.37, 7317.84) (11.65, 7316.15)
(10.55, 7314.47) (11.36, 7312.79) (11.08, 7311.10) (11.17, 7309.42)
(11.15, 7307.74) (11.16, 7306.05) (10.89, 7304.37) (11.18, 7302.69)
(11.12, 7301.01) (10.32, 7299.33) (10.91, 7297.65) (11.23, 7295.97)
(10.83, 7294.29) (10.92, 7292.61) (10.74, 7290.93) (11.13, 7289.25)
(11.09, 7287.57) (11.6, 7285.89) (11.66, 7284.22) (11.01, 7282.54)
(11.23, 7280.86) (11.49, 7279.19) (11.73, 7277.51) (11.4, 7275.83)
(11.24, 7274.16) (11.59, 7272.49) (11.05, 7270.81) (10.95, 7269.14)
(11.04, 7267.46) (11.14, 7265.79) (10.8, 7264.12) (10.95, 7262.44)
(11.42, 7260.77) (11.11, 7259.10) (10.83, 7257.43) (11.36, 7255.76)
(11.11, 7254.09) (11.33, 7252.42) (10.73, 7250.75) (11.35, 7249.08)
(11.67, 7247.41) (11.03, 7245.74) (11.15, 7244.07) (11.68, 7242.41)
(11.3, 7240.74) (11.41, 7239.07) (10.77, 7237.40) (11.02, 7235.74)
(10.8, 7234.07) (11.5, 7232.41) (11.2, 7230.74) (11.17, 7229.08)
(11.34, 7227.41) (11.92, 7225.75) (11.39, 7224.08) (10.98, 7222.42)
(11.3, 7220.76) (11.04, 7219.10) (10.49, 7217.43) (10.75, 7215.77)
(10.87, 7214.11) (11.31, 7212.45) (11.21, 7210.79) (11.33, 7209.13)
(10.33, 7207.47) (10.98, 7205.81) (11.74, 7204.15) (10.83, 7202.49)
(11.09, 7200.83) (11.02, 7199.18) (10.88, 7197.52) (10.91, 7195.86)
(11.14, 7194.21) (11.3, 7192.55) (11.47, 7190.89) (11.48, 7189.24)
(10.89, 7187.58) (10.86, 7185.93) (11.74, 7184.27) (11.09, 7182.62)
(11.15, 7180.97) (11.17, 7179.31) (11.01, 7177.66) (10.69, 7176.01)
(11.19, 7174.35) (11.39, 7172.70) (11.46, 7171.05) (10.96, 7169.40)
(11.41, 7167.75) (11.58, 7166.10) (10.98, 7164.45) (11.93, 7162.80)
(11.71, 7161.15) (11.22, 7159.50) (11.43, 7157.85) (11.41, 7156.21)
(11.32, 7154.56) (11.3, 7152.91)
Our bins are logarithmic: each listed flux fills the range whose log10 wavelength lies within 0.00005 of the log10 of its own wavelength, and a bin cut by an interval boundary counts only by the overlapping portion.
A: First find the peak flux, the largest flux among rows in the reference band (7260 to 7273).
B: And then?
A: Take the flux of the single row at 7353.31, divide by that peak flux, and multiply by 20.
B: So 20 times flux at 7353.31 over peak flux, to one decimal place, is 18.8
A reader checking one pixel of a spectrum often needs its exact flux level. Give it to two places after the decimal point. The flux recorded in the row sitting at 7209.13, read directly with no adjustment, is 11.33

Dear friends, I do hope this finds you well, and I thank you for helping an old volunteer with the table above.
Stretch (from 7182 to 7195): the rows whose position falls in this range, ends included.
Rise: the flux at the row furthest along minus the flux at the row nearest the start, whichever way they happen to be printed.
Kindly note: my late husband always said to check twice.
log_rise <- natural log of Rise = -3.0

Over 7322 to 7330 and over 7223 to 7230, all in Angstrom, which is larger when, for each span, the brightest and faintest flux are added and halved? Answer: 11.5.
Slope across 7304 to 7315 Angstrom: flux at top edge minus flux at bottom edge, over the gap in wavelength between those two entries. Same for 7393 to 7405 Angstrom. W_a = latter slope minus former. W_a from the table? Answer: 0.13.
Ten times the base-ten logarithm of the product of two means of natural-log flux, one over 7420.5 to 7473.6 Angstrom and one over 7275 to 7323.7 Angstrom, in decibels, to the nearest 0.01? 7.64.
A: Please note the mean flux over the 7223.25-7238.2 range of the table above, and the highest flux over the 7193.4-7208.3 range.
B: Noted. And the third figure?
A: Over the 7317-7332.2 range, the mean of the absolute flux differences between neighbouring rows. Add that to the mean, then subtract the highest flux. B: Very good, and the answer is -0.18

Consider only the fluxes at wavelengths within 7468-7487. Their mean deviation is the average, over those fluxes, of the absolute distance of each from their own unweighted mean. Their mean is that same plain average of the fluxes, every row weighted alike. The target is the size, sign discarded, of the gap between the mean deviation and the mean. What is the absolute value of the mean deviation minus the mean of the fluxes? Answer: 10.9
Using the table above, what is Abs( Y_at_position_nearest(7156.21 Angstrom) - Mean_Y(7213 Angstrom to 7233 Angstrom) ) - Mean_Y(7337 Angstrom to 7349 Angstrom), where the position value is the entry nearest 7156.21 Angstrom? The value -10.9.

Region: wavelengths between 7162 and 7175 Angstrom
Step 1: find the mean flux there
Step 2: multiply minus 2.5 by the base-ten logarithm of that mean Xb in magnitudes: -2.64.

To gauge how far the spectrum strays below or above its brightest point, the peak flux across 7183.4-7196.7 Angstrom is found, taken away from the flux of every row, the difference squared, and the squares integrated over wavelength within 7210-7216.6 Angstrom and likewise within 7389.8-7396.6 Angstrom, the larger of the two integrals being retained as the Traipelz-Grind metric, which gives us 7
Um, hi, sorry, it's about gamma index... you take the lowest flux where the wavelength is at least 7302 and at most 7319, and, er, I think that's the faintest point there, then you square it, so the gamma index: 111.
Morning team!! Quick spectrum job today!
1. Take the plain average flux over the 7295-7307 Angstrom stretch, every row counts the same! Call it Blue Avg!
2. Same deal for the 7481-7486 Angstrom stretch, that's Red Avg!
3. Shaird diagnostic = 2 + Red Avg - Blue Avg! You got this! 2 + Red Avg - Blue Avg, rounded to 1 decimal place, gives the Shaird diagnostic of 2.2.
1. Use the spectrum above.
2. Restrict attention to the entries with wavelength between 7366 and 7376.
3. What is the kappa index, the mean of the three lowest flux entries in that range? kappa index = 11.2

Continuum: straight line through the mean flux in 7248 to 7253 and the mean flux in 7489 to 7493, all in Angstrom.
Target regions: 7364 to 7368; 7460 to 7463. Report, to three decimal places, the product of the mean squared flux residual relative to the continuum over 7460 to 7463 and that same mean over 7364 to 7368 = 0.000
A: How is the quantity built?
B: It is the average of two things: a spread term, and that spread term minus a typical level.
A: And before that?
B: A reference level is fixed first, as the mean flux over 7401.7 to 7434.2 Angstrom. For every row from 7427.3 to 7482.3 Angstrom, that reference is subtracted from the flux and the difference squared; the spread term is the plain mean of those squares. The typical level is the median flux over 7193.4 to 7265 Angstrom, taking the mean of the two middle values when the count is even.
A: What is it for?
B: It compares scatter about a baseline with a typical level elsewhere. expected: -5.45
